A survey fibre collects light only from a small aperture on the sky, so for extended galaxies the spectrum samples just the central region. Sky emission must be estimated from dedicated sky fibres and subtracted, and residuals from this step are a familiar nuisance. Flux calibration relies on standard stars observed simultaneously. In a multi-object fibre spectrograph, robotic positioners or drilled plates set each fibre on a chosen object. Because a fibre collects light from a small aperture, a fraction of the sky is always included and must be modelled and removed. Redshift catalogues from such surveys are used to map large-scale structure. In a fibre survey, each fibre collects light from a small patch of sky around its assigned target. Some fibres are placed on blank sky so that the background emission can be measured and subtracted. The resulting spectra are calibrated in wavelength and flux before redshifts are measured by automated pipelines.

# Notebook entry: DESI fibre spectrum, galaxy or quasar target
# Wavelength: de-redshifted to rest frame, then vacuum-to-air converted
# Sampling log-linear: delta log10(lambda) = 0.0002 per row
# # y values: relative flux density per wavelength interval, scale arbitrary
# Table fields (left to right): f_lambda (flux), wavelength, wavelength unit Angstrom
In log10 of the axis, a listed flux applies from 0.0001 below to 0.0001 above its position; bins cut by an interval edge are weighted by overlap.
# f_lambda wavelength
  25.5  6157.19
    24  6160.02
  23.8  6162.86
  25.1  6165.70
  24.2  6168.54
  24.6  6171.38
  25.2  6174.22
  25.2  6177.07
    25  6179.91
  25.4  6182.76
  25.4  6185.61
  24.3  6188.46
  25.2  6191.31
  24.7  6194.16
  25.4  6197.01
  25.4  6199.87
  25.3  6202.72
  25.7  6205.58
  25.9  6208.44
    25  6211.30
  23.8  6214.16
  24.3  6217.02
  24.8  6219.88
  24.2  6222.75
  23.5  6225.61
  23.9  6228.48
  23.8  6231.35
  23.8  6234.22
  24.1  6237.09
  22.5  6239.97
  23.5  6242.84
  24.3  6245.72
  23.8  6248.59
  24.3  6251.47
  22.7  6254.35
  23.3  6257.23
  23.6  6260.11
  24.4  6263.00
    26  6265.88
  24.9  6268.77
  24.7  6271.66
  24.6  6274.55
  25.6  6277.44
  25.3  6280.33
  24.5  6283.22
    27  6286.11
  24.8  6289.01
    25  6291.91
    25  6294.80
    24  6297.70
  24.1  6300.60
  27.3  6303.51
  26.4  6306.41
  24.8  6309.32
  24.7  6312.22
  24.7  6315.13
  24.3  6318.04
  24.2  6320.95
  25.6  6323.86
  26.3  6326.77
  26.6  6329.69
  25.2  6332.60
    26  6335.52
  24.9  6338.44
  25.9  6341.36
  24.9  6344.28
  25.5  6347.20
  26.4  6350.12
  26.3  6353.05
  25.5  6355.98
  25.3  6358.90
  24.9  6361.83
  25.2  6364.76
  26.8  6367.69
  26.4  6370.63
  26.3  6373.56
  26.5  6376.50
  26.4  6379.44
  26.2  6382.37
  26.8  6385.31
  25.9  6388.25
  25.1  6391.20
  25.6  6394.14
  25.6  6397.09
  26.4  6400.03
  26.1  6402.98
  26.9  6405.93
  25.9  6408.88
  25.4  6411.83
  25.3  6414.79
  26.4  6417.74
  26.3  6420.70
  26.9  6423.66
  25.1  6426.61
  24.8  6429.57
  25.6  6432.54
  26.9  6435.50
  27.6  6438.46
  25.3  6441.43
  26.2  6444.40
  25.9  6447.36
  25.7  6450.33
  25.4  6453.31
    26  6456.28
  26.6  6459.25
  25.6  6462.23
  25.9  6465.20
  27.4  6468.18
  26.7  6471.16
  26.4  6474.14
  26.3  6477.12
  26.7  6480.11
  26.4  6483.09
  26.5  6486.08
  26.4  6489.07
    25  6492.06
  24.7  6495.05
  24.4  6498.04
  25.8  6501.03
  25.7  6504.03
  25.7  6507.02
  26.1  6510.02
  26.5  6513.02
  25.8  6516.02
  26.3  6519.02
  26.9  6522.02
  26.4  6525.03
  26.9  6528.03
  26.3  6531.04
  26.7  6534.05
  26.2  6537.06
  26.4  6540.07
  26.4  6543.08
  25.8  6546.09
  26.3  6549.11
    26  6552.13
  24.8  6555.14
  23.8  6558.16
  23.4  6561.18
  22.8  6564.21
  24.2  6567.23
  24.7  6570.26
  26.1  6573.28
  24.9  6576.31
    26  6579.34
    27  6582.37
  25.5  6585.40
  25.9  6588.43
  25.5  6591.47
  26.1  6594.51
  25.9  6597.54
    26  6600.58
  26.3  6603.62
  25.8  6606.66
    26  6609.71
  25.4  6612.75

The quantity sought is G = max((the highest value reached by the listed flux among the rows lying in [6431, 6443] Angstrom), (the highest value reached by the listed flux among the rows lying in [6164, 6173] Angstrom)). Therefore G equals 27.6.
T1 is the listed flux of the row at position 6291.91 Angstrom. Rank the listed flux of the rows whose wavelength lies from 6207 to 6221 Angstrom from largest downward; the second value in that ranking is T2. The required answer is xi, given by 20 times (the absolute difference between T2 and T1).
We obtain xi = 0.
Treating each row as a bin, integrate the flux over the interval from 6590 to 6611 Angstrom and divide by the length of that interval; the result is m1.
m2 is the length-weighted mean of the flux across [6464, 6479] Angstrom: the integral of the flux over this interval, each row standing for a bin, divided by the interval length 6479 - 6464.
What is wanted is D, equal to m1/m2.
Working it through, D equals 0.98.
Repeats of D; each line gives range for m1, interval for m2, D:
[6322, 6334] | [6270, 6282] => 1.03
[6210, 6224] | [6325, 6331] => 0.93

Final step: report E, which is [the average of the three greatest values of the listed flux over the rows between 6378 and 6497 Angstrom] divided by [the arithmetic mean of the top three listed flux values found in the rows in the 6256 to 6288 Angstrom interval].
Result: 1.04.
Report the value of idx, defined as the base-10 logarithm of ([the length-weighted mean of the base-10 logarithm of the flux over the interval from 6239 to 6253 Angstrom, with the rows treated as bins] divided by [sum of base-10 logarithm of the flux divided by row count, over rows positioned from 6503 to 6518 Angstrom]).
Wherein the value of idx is -0.012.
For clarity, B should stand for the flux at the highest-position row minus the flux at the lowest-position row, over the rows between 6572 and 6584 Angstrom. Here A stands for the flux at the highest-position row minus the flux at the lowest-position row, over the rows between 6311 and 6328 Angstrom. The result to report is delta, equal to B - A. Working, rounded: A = 1.6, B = 0.9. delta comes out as -0.7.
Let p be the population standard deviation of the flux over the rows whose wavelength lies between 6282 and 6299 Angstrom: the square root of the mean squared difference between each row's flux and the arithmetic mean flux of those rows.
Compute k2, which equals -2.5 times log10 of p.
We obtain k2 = 0.1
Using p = 0.94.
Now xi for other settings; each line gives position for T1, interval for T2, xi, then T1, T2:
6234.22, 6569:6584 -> 46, 23.8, 26.1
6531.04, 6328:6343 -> 6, 26.3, 26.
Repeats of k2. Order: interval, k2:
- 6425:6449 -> 0.1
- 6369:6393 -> 0.8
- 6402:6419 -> 0.6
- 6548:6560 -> 0.0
